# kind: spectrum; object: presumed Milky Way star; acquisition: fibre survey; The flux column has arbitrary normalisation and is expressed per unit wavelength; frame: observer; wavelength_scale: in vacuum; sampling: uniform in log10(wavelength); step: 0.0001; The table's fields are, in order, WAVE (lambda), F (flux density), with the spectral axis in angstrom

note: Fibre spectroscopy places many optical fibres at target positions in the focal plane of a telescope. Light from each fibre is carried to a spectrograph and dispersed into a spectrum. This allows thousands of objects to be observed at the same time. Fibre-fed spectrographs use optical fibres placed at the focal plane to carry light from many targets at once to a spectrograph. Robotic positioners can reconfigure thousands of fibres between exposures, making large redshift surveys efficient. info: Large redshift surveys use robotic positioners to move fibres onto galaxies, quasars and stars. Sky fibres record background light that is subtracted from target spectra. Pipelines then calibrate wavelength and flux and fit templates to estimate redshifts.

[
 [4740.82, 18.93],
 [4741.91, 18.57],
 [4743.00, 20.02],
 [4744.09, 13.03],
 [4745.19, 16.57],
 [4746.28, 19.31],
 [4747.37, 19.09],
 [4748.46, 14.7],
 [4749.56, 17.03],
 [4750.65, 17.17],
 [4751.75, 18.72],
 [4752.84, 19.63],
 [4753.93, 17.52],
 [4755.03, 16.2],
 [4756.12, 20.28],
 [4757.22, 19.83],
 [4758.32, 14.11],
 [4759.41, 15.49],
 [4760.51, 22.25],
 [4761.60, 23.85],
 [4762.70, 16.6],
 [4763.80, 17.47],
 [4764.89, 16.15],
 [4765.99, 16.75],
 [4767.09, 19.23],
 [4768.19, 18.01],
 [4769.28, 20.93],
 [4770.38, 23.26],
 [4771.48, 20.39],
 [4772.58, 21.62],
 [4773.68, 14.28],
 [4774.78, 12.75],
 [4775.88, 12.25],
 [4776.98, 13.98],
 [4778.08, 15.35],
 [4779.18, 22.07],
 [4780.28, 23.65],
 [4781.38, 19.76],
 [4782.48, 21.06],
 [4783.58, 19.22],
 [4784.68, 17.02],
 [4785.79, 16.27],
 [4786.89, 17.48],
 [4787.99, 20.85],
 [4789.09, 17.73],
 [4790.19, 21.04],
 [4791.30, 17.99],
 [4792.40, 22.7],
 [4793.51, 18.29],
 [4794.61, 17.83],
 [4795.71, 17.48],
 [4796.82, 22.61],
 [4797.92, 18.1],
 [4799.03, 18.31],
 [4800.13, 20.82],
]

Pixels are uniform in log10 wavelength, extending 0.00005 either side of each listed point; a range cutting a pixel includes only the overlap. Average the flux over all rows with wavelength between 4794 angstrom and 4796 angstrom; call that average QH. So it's 18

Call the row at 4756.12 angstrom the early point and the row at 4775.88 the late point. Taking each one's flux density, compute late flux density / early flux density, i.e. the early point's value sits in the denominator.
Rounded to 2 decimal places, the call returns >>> 0.60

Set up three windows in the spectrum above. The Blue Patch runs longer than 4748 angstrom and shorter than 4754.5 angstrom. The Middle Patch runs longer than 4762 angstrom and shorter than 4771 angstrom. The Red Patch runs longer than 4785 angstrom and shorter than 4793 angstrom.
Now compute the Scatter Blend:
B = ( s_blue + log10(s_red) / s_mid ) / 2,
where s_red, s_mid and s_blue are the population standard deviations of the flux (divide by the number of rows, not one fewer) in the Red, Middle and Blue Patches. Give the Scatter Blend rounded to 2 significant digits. 0.84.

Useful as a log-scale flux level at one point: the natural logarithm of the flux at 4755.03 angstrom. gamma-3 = 2.79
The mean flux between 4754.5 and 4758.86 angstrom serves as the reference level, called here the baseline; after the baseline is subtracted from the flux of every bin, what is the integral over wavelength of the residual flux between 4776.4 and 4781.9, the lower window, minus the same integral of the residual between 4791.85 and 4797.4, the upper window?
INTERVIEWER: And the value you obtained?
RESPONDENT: -5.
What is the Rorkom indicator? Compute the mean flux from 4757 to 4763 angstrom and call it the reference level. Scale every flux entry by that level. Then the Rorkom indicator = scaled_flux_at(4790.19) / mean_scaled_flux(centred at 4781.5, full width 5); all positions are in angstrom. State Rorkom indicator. 0.99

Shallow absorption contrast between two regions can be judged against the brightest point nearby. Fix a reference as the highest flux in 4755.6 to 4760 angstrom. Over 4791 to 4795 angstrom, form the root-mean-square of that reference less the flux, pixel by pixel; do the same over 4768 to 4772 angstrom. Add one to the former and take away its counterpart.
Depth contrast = 1.4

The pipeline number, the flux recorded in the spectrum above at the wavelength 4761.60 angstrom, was 23.85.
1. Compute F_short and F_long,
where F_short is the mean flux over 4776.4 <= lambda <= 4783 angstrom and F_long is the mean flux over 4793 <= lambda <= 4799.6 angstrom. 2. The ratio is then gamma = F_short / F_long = 1.03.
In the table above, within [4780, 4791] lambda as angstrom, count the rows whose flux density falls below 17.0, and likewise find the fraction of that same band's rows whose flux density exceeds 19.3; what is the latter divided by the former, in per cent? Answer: 50.0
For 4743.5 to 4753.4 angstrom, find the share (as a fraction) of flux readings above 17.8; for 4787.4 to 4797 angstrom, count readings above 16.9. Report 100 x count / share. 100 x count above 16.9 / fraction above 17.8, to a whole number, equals 2025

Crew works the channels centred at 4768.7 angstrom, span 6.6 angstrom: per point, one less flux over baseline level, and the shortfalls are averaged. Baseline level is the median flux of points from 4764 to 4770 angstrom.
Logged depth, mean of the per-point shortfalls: -0.10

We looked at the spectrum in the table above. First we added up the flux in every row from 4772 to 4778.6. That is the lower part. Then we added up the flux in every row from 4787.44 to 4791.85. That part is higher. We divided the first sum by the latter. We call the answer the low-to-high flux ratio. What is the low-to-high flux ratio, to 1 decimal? 1.2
